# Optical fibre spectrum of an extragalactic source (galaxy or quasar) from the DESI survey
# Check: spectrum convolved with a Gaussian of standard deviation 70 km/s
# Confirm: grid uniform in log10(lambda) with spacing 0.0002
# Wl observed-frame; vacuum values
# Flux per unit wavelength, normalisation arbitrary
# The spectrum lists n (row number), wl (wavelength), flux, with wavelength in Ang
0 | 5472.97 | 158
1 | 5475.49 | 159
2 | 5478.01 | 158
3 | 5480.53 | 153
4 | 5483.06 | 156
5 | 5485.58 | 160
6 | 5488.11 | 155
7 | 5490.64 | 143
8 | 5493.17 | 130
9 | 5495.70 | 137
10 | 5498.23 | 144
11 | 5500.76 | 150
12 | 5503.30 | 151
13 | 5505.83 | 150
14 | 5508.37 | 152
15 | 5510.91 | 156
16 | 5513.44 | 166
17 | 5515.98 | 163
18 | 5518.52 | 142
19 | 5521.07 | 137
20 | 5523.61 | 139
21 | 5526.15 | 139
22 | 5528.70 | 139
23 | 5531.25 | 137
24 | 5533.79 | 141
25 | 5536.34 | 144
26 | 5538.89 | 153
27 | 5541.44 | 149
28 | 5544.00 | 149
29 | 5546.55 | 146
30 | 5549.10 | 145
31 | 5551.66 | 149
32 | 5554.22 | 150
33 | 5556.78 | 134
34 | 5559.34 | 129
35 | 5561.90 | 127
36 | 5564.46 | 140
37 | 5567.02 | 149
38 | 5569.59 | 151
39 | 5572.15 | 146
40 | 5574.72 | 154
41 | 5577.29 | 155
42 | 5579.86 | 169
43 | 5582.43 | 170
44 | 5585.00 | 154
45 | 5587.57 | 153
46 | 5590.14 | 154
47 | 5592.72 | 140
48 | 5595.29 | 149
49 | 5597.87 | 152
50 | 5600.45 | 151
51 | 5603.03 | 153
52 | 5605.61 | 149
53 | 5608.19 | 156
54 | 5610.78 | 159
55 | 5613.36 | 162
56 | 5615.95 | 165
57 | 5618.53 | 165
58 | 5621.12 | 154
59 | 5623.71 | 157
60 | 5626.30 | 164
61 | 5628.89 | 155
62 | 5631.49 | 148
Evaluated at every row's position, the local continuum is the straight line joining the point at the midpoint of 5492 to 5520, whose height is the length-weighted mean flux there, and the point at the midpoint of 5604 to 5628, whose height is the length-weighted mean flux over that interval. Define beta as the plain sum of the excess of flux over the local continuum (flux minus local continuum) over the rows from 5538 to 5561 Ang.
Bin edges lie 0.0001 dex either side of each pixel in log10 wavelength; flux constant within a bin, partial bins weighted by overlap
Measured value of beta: -73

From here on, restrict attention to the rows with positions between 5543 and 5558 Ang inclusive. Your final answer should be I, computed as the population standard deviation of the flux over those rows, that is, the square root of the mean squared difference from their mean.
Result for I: 5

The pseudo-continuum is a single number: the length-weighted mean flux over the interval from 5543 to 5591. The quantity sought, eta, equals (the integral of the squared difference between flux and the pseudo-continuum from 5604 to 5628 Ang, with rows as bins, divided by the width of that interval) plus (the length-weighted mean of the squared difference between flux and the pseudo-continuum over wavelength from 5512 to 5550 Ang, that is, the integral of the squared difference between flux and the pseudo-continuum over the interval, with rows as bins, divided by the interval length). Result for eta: 214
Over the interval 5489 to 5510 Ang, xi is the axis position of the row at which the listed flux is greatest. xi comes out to 5508.37 Ang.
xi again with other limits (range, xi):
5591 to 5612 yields 5610.78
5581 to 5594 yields 5582.43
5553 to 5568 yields 5554.22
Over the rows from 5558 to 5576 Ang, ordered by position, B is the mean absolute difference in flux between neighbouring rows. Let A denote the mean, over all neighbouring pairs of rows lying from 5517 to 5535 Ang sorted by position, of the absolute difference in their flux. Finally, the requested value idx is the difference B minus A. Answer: 4.3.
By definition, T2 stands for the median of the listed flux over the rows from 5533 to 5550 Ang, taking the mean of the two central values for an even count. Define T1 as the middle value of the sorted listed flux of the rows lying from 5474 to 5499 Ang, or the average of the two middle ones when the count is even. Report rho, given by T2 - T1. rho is -8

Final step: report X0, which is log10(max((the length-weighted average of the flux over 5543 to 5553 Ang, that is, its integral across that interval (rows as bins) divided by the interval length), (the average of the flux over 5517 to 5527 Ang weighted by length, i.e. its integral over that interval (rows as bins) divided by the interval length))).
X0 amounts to 2.17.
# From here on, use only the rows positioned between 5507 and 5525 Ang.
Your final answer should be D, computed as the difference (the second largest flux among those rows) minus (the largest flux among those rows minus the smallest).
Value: 134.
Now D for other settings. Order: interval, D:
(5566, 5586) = 145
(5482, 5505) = 126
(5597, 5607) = 148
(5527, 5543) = 133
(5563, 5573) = 138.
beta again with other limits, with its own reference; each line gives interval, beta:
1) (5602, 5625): -8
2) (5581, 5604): -35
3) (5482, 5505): -6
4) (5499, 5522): 21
